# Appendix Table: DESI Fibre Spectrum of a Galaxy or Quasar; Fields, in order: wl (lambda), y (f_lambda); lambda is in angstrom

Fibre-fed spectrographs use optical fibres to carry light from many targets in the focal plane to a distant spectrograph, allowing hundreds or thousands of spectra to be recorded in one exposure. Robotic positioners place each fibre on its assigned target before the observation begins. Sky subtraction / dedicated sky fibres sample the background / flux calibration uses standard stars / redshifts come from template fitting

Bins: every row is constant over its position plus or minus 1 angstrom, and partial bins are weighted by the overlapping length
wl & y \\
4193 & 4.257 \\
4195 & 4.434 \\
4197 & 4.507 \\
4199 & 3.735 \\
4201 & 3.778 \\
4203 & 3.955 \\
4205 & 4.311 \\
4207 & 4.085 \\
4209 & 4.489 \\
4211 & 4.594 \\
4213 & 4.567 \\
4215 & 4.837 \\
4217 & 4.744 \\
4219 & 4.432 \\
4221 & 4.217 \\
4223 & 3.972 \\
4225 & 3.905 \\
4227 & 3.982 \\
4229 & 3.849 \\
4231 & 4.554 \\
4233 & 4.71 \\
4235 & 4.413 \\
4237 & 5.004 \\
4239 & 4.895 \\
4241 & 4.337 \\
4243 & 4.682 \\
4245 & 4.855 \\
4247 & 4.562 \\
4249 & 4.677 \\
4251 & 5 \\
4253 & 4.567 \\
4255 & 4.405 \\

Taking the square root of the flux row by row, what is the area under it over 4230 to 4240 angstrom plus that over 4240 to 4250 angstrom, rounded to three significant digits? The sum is 43.2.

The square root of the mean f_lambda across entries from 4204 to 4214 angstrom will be 2.10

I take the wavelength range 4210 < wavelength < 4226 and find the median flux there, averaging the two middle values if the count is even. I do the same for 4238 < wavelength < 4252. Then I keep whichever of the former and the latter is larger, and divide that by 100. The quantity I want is 0.0468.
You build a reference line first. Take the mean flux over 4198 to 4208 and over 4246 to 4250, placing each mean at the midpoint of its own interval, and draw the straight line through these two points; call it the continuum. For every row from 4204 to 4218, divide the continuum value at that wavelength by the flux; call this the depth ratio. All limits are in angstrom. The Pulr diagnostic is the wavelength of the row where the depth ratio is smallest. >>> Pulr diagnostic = 4215 angstrom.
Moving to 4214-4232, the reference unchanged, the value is 4215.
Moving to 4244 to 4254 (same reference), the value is 4251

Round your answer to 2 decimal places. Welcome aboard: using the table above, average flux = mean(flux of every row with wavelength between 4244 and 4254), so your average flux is 4.73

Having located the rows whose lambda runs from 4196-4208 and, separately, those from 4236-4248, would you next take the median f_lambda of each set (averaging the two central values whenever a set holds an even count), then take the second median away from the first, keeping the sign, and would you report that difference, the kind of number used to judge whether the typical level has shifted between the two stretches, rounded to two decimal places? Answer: -0.75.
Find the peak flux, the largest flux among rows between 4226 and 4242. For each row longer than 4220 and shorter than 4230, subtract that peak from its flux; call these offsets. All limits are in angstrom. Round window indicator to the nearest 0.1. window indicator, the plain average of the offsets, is -1.0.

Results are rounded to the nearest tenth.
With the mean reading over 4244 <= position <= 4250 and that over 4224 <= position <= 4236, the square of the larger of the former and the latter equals 22.1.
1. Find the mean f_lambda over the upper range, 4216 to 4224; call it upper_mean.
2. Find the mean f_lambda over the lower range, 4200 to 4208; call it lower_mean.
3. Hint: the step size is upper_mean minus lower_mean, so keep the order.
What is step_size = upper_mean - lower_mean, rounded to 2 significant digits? 0.31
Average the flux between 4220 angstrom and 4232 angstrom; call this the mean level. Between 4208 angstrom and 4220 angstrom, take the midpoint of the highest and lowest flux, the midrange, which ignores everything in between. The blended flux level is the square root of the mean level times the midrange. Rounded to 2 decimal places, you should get 4.35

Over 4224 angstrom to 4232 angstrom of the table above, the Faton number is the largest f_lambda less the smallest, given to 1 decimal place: 0.7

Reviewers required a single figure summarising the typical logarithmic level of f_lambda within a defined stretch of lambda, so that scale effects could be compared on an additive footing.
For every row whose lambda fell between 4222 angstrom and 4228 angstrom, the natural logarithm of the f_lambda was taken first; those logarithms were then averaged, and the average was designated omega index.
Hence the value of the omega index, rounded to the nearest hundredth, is 1.37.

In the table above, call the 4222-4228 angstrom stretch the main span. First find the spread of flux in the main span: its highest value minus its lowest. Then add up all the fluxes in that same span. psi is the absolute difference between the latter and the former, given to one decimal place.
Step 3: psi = 11.8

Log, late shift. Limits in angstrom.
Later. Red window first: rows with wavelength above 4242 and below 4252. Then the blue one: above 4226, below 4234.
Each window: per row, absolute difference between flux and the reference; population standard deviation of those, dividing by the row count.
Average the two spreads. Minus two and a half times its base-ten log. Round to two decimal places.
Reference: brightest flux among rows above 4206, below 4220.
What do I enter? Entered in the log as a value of 1.63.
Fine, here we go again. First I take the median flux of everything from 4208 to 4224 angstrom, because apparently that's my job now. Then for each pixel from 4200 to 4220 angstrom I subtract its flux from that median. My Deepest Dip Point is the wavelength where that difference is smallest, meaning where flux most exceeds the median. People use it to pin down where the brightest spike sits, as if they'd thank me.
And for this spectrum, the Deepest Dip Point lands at 4215 angstrom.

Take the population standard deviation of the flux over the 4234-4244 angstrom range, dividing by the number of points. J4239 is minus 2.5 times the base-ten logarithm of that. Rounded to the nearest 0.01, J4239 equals 1.46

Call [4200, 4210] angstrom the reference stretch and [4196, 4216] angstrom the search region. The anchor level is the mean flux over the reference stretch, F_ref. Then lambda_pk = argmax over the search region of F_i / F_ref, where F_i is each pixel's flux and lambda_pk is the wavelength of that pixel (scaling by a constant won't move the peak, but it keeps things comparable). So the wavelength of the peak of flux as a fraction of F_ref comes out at 4215 angstrom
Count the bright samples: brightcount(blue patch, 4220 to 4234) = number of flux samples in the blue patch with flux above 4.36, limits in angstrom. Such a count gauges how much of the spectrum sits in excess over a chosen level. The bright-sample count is 2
